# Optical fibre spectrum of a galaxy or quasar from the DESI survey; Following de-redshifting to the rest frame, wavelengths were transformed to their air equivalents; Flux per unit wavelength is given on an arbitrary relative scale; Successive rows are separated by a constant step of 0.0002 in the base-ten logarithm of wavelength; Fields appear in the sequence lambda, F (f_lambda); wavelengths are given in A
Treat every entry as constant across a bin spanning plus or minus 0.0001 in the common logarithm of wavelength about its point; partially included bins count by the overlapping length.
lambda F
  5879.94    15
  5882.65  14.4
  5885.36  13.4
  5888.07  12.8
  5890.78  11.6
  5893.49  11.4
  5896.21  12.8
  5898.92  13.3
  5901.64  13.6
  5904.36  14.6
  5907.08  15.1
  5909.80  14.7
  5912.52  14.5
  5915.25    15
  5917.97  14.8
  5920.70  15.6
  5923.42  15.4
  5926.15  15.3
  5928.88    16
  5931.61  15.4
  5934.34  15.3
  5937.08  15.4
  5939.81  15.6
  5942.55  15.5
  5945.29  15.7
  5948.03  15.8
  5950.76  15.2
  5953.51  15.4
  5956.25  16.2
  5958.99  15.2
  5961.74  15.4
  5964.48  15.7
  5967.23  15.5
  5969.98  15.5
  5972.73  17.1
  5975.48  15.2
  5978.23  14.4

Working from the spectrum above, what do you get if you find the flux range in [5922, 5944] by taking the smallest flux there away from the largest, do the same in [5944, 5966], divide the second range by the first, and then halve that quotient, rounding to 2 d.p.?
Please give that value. 0.71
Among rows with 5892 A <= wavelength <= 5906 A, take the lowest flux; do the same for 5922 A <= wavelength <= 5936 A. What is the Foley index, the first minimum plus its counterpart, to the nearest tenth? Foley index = 26.7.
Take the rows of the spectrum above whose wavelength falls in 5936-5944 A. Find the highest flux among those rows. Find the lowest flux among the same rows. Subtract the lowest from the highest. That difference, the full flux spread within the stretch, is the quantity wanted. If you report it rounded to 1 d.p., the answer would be 0.2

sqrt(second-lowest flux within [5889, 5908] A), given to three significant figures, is 3.41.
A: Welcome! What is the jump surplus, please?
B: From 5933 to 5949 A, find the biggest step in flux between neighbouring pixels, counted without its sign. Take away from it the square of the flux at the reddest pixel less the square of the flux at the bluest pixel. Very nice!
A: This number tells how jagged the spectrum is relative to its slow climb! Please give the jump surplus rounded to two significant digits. -15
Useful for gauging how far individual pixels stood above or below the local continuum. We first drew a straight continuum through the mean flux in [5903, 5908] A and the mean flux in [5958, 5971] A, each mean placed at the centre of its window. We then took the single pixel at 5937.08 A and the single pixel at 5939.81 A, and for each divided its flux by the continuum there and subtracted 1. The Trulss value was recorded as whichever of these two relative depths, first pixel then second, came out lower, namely 0.015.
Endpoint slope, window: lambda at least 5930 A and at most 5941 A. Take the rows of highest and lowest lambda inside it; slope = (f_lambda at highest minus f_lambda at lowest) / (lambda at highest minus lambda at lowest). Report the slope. 0.024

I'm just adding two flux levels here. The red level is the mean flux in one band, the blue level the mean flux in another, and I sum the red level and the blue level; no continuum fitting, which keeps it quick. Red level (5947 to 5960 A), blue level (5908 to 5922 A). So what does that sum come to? 30.5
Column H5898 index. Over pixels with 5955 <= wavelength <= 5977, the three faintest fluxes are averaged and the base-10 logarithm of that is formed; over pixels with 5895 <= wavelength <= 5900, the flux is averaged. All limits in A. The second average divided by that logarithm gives 11.0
